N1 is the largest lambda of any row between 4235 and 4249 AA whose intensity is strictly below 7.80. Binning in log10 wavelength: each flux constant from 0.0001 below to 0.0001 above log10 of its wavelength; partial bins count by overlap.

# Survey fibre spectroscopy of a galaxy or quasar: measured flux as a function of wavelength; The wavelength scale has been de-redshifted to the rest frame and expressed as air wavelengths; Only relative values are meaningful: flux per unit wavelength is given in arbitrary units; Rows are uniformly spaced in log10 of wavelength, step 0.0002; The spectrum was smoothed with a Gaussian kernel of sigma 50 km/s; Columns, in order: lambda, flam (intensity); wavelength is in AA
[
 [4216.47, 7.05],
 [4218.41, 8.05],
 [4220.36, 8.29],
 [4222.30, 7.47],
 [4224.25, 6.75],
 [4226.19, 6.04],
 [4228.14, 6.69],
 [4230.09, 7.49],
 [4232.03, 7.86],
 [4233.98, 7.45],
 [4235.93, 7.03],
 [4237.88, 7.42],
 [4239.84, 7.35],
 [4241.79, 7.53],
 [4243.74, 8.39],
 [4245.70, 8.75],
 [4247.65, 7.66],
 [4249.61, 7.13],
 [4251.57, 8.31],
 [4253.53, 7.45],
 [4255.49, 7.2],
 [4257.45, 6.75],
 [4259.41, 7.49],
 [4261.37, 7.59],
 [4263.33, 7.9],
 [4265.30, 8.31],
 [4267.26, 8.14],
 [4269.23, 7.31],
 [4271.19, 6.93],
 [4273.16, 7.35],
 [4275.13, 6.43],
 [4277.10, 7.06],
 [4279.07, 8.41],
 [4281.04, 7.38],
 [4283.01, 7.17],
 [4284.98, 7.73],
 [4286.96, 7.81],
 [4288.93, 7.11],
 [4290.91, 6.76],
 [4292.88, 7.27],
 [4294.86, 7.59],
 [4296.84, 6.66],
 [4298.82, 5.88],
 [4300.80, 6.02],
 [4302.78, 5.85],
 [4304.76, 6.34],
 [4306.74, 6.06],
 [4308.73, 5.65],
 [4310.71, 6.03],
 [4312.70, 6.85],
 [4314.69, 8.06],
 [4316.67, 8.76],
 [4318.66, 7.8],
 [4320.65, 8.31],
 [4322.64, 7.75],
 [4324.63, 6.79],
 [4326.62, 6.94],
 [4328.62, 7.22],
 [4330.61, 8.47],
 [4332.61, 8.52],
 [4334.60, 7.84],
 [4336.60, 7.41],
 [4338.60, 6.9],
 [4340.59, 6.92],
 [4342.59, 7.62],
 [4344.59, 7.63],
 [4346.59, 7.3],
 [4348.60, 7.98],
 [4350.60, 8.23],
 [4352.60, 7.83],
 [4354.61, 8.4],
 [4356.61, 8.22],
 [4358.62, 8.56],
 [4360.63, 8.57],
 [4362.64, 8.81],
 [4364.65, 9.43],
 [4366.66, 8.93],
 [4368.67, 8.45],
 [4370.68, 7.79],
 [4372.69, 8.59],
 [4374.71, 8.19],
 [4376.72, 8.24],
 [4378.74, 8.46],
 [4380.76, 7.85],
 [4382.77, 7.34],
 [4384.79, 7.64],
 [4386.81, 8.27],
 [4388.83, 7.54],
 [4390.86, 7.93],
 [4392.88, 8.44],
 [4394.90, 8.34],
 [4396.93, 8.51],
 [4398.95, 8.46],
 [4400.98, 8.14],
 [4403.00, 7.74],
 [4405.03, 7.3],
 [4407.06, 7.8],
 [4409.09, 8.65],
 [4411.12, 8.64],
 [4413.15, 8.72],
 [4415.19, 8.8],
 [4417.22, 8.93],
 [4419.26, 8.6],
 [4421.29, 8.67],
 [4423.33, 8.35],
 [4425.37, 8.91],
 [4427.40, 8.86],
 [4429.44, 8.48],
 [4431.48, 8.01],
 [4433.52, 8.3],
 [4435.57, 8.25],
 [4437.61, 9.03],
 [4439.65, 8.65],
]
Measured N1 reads 4247.65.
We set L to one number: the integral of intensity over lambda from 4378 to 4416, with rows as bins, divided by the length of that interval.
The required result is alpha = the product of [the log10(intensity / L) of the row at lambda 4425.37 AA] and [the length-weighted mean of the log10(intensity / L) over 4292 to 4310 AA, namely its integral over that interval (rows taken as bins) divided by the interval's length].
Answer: -0.0043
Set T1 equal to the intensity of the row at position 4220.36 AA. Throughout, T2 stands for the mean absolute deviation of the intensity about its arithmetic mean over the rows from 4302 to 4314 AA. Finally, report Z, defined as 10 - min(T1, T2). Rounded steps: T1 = 8.29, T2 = 0.31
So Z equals 9.69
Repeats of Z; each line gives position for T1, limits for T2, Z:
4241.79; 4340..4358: 9.62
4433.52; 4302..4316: 9.40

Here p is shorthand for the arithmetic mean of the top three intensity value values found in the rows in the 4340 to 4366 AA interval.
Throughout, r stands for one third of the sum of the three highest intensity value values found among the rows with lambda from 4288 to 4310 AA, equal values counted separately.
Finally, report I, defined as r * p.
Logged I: 65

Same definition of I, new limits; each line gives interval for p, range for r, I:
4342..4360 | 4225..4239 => 64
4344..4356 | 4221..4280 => 70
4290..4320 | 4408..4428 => 73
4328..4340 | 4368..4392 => 70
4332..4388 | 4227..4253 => 77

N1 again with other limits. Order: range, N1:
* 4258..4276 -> 4275.13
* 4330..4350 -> 4346.59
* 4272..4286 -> 4284.98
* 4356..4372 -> 4370.68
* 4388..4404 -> 4403.00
